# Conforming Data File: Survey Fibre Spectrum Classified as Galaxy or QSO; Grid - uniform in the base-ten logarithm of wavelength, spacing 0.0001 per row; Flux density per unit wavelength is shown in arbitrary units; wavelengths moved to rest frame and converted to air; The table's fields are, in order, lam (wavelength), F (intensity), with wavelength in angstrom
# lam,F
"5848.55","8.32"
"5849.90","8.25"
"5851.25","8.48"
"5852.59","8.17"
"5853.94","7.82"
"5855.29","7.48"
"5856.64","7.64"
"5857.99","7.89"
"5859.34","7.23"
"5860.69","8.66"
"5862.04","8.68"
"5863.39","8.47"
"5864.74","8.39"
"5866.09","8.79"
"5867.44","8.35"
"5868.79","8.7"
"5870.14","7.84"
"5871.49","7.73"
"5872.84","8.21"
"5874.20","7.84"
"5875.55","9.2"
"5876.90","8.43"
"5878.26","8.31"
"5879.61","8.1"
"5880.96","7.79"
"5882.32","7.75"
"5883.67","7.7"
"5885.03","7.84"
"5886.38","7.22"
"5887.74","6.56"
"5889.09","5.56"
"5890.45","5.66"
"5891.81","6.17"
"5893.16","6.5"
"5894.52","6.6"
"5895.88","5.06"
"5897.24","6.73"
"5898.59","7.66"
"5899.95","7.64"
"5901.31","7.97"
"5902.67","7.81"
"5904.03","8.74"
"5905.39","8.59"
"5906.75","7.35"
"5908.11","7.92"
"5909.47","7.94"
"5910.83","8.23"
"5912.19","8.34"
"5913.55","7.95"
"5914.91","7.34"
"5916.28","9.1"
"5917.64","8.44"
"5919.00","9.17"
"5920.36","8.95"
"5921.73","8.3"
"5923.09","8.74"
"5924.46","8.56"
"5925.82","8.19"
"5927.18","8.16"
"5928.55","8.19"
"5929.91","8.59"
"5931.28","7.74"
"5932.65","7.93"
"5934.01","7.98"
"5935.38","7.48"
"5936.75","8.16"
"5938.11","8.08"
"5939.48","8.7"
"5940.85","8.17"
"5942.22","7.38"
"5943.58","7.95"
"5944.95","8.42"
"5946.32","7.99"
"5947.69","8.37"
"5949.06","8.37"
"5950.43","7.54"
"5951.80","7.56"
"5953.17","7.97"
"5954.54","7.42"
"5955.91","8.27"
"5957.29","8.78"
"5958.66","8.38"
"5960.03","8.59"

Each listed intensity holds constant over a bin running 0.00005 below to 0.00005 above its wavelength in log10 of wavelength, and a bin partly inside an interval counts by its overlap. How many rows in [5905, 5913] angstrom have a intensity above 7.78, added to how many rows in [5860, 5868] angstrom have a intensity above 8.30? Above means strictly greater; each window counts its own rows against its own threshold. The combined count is 11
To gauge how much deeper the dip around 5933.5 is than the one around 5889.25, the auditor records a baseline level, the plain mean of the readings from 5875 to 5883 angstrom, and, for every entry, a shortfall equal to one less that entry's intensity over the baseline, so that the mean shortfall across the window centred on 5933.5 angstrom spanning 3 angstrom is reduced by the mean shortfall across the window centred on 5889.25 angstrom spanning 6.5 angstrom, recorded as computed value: -0.21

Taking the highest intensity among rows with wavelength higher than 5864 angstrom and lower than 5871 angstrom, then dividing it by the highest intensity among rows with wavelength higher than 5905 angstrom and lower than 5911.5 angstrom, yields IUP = 1.02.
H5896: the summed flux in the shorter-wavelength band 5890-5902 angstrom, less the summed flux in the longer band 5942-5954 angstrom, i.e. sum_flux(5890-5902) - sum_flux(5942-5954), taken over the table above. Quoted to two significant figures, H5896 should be -12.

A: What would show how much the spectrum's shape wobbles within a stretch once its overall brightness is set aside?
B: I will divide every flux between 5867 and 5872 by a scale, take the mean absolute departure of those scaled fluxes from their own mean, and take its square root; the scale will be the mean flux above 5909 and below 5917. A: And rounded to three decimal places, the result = 0.213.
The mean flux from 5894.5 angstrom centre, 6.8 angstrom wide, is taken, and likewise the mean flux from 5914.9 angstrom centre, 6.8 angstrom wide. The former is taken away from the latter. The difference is 2.0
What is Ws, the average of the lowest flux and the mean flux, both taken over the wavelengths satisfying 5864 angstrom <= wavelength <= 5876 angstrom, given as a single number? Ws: 8.0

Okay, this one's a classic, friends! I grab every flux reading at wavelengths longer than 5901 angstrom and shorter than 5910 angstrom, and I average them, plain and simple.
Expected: 8.05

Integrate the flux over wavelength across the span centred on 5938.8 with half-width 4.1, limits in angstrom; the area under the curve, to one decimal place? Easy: 65.6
